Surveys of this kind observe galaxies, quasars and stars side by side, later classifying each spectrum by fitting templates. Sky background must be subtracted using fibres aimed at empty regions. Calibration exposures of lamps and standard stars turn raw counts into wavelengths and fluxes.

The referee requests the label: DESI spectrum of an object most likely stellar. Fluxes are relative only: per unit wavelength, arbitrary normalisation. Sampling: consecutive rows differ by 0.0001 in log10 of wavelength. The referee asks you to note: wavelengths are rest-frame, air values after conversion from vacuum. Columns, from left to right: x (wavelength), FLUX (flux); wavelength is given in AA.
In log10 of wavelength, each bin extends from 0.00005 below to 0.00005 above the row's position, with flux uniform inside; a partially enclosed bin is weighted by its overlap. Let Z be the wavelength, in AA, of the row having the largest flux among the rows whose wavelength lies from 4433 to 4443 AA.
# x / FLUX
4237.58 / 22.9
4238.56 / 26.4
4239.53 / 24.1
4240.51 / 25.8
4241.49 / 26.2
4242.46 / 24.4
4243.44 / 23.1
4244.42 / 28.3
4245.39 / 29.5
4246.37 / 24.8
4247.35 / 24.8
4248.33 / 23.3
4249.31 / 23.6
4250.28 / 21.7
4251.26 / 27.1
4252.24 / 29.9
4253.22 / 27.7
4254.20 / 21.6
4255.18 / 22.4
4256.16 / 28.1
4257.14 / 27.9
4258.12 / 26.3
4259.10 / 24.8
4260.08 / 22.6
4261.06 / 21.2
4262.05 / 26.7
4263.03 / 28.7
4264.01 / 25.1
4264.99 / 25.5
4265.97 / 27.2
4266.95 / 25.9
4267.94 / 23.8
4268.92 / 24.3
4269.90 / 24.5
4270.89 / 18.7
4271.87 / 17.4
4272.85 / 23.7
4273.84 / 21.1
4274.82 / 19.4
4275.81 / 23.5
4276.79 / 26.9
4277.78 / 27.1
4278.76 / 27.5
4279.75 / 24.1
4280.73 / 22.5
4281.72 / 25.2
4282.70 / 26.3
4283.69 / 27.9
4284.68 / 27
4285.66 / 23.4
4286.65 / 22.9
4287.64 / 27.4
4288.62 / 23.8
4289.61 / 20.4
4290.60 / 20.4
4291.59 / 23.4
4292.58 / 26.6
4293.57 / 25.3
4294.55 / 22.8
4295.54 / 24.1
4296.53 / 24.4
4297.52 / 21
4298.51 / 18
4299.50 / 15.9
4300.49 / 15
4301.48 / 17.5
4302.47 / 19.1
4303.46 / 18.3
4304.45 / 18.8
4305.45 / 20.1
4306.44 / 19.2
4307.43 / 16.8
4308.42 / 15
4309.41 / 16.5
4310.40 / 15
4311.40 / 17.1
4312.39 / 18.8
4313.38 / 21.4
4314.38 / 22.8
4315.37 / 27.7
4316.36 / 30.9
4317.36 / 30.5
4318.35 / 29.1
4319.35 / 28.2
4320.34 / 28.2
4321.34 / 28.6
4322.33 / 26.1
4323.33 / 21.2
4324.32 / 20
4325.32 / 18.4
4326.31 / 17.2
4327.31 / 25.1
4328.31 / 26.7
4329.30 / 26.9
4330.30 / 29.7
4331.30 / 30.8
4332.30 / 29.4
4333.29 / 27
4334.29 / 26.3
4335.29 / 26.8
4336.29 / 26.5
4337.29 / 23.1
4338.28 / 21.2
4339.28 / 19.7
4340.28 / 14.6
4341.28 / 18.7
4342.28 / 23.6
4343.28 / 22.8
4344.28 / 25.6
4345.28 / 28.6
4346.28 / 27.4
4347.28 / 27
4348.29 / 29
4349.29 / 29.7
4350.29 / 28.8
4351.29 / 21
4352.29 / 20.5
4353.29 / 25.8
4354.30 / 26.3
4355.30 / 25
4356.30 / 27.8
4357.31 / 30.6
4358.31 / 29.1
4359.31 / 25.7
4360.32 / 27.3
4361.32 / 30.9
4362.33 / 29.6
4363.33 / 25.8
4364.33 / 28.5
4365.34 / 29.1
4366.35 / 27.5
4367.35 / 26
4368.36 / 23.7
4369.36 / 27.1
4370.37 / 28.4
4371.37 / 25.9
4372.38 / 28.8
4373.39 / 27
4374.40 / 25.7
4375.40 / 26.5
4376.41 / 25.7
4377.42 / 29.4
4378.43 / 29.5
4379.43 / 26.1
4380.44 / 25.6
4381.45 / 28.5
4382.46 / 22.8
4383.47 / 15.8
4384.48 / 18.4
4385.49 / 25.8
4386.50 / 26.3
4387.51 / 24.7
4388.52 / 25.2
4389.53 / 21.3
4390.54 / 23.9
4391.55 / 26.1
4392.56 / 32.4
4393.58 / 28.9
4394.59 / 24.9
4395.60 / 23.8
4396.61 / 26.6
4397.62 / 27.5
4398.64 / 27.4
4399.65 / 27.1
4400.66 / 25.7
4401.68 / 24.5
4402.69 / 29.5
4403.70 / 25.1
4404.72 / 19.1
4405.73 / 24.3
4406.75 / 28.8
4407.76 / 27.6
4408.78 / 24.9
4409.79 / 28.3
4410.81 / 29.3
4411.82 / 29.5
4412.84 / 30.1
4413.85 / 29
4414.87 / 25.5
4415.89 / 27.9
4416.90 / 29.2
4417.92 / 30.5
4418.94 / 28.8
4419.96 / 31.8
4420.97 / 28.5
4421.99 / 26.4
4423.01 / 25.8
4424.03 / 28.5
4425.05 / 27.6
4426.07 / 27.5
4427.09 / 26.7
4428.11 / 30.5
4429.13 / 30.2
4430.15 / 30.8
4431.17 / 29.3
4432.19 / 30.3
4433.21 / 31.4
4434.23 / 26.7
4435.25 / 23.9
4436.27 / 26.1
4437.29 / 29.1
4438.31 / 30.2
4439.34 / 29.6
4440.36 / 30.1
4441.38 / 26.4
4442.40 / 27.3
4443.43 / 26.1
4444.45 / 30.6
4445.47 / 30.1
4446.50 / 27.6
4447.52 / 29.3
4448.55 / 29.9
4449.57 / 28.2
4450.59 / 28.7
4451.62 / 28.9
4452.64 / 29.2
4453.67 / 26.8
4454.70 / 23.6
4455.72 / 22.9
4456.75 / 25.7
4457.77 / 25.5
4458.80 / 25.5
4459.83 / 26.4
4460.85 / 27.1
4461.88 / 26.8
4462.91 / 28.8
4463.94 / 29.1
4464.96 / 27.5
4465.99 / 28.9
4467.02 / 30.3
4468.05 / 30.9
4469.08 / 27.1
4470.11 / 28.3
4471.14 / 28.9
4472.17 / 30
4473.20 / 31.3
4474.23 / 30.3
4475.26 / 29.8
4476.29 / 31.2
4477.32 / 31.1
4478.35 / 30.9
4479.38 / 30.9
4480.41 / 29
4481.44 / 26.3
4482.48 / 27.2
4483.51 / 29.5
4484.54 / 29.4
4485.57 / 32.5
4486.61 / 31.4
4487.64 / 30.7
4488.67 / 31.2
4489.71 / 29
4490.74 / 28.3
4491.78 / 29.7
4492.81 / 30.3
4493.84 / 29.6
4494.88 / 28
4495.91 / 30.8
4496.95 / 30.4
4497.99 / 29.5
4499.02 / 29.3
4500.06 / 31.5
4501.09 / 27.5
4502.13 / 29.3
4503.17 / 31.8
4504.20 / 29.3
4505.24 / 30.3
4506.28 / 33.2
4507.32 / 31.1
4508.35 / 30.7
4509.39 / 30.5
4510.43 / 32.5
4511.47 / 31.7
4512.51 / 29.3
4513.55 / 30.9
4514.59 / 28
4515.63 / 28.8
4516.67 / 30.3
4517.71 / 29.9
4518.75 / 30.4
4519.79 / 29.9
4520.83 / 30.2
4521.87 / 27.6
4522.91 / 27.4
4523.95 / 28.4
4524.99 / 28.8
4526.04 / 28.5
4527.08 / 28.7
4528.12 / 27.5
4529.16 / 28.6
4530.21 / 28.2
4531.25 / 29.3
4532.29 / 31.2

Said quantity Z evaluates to 4433.21 AA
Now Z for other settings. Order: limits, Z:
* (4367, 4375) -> 4372.38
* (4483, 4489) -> 4485.57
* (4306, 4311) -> 4306.44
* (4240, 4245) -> 4244.42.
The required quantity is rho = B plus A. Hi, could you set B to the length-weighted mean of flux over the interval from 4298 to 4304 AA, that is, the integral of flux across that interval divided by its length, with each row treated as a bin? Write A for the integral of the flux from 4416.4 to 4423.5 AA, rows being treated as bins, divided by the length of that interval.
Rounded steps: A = 28.7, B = 17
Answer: 46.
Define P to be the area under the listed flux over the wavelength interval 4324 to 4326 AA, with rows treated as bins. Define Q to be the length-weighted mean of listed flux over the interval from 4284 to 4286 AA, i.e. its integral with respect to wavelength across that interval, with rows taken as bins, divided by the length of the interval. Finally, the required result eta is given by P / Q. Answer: 1.5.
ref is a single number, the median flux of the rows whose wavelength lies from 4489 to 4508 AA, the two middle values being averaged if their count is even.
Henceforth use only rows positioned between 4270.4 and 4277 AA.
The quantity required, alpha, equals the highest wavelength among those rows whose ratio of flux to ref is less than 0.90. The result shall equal 4275.81 AA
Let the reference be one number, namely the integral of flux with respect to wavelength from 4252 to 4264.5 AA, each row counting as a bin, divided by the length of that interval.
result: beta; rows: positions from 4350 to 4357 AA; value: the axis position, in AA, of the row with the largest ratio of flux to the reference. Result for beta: 4350.29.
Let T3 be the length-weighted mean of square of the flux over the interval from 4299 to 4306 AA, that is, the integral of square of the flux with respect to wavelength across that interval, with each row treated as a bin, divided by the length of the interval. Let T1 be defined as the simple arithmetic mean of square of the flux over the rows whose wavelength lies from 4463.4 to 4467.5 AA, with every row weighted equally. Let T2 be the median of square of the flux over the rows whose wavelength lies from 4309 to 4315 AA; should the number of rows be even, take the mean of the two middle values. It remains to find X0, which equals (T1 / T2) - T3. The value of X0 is -318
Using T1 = 839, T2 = 323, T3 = 320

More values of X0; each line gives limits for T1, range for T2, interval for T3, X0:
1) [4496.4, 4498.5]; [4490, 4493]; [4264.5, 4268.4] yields -656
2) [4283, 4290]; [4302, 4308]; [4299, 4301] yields -238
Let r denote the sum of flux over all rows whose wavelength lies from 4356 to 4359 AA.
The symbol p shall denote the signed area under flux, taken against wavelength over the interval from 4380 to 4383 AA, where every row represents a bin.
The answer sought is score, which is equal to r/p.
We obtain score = 1.14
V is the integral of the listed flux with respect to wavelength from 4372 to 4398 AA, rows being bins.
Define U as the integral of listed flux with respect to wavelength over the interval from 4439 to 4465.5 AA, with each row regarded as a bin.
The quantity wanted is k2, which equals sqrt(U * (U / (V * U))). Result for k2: 1.05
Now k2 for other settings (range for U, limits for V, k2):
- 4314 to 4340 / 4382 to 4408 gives 1.01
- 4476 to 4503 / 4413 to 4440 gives 1.02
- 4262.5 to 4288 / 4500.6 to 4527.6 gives 0.88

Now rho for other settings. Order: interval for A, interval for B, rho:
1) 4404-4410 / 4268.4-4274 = 47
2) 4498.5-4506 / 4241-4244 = 55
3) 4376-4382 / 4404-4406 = 49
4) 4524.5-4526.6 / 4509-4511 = 60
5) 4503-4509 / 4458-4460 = 57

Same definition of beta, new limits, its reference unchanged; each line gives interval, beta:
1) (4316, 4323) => 4316.36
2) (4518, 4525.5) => 4518.75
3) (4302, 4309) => 4305.45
